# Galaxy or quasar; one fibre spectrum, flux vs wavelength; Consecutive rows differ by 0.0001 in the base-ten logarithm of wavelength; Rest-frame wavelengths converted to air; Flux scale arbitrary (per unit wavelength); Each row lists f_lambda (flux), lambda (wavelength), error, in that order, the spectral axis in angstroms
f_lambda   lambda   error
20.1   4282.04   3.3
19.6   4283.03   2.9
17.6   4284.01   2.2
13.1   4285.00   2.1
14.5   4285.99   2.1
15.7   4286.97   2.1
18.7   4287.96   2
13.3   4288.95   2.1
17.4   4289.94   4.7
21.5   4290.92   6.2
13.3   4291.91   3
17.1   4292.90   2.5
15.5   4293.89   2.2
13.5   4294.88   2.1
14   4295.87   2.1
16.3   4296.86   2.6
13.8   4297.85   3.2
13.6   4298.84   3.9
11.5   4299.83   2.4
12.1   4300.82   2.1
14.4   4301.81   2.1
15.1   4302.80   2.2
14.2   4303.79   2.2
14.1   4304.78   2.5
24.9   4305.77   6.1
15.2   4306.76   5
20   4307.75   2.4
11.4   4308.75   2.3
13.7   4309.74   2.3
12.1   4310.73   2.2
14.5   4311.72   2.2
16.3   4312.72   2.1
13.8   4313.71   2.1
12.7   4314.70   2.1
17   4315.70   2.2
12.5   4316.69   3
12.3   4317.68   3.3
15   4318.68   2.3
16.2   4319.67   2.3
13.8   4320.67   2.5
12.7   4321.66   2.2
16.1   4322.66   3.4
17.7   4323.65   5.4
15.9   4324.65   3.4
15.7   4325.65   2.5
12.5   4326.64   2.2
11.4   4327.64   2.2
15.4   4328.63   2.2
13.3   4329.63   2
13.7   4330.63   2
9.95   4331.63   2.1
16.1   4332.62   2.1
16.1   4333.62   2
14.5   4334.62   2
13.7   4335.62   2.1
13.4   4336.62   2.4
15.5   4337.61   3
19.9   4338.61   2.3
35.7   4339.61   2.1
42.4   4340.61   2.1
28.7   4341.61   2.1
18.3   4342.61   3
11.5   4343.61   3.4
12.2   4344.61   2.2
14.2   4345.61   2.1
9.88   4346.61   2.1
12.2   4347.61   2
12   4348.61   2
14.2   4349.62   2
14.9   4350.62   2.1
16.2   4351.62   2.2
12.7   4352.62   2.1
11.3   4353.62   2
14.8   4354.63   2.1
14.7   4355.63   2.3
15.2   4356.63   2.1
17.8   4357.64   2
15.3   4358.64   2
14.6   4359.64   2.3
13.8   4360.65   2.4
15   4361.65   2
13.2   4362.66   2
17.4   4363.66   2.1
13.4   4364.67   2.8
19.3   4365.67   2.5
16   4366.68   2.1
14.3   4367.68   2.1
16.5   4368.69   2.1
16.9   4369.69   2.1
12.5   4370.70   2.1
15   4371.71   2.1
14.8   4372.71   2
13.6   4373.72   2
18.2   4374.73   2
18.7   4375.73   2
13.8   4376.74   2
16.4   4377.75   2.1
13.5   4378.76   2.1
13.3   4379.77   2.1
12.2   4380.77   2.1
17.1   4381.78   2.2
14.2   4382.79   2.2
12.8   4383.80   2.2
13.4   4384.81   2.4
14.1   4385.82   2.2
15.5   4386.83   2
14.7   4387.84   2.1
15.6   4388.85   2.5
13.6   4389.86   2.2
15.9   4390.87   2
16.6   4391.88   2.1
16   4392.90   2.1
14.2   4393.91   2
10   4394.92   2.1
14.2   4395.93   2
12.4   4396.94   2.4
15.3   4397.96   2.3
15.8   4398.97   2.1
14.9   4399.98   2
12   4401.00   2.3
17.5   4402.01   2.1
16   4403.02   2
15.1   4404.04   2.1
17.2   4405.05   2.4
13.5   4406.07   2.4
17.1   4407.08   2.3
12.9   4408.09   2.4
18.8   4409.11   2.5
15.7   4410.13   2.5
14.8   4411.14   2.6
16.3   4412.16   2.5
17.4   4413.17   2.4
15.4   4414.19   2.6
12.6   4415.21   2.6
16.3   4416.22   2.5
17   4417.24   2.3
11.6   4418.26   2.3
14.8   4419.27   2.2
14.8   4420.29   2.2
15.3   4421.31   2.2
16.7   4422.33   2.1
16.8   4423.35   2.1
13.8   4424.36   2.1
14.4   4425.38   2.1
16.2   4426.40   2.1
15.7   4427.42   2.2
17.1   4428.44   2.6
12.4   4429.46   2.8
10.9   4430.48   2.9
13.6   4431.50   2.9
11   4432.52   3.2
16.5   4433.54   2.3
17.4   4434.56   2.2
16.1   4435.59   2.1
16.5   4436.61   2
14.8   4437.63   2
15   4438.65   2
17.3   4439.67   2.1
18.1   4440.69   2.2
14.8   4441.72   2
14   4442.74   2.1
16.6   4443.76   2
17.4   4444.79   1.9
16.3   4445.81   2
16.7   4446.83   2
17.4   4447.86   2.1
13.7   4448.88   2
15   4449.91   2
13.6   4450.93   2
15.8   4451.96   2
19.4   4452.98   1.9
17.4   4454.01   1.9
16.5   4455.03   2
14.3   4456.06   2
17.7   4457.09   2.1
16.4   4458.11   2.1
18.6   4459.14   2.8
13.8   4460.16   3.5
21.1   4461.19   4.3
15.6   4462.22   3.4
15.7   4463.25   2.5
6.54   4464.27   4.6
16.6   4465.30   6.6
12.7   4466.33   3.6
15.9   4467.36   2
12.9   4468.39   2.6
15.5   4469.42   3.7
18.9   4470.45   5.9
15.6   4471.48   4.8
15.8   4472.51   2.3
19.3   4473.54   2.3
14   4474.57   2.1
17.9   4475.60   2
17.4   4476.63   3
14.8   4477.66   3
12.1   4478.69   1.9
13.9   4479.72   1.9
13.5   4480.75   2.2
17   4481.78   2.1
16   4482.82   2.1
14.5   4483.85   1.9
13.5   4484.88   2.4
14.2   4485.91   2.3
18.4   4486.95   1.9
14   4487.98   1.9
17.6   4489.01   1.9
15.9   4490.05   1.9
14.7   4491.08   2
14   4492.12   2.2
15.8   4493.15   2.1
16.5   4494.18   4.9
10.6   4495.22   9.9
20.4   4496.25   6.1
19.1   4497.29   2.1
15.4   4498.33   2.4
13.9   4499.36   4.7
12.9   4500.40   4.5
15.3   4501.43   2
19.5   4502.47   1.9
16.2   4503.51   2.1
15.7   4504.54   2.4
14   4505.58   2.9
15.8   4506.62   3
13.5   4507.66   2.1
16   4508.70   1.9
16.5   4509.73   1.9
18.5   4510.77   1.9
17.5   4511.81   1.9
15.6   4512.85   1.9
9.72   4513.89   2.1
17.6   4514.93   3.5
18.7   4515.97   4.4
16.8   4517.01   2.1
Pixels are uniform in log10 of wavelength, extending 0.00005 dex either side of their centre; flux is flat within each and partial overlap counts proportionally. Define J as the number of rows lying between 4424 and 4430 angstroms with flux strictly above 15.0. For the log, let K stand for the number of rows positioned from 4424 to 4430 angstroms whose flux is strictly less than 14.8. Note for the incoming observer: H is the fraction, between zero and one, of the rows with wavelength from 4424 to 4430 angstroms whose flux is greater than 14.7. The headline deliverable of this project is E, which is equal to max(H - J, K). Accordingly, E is 3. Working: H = 0.5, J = 3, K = 3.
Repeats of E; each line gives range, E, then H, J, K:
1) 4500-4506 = 2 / 0.7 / 4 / 2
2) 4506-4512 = 1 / 0.8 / 5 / 1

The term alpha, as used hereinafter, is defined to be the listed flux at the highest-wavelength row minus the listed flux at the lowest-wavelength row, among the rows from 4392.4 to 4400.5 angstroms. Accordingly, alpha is -1.1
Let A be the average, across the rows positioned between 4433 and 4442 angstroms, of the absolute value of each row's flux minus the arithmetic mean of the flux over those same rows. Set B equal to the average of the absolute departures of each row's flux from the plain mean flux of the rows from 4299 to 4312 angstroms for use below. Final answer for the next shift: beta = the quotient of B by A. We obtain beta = 2.5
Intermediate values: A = 0.98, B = 2.4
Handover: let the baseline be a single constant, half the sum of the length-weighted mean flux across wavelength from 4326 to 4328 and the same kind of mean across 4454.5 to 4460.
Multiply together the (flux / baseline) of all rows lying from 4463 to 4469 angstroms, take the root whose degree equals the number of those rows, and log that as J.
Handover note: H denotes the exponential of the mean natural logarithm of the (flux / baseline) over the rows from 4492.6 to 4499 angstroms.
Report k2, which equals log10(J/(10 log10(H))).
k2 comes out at 0.30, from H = 1.108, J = 0.89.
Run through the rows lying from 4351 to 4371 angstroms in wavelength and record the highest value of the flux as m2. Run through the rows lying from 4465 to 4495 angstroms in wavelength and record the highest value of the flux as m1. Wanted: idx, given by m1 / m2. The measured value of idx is 1.00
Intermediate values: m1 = 19.3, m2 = 19.3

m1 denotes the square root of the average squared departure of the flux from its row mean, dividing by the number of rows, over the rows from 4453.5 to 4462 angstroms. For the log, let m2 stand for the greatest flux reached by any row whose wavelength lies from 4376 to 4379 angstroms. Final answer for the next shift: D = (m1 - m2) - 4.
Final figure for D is -18.2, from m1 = 2.18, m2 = 16.4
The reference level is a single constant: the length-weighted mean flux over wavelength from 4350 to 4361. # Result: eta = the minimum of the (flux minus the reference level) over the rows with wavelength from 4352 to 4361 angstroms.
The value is -3.4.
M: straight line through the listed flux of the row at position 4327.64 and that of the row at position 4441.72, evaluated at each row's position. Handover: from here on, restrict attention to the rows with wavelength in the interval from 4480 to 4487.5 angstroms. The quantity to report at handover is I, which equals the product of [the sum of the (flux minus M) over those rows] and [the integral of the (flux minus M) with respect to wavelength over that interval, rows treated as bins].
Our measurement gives 32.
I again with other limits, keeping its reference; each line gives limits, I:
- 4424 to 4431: 0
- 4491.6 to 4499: 10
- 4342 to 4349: 58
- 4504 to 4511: 60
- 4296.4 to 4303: 480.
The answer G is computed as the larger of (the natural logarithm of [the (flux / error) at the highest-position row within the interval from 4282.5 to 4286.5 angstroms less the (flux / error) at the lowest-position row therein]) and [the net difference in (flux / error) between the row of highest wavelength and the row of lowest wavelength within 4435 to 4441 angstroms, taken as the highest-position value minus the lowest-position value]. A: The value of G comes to 0.56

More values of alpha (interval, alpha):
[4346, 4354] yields 1.4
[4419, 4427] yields 1.4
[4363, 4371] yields -4.9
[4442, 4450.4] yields 1.0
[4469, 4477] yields 1.9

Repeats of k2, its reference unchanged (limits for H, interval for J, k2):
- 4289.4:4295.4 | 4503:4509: 0.33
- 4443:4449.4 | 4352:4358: 0.27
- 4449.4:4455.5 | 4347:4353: 0.27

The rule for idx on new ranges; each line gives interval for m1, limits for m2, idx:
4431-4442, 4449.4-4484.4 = 0.86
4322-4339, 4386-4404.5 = 1.14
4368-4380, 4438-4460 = 0.96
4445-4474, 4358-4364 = 1.21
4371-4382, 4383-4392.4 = 1.13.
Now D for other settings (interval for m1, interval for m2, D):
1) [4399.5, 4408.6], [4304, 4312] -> -27.0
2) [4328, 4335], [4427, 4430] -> -19.1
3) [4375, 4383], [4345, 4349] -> -16.1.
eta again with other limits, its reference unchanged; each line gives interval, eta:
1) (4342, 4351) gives -4.8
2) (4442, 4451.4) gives -1.1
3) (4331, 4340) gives -4.7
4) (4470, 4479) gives -2.6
